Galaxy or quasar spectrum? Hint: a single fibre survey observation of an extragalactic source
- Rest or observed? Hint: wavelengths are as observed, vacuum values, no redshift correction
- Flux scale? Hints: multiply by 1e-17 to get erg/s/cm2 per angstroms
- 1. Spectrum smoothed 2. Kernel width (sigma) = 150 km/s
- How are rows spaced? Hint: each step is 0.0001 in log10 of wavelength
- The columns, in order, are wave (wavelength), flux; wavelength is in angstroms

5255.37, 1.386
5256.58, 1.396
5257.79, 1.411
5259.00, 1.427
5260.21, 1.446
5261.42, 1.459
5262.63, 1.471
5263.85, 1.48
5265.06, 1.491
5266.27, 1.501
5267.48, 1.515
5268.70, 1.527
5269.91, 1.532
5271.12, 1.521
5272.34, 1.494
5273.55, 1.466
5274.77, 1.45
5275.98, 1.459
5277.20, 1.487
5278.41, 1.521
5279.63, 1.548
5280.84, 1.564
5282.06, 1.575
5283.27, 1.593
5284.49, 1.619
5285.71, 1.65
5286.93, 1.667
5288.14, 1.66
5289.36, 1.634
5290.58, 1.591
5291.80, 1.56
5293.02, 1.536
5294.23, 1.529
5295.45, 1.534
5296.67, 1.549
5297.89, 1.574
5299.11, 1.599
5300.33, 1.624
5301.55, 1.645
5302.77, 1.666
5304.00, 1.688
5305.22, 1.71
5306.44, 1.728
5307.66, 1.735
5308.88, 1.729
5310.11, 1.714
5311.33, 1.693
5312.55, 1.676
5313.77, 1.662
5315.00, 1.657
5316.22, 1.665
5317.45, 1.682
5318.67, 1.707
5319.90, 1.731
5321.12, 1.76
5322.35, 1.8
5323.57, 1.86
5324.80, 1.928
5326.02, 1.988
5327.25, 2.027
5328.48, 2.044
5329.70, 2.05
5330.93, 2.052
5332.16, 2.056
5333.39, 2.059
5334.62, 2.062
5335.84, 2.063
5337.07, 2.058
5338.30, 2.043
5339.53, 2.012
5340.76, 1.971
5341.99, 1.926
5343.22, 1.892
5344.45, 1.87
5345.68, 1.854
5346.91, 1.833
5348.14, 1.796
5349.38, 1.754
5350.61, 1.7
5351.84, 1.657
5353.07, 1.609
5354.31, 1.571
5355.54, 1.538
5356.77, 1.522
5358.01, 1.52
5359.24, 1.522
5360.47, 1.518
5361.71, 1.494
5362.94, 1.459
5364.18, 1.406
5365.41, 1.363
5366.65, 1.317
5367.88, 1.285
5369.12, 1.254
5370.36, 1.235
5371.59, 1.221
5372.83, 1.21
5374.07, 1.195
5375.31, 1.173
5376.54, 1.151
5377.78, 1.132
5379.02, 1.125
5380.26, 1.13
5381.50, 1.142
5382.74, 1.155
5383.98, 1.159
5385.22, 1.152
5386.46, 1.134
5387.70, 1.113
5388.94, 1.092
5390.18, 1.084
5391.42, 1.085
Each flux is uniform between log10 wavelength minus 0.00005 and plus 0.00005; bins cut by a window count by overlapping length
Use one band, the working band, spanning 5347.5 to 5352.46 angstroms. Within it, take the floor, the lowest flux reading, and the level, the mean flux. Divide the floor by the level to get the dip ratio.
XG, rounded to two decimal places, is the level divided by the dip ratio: 1.80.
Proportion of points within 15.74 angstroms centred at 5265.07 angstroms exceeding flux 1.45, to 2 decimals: 0.77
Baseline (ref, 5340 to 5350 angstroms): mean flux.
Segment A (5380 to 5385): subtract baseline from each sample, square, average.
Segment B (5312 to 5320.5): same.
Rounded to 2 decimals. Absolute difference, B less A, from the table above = 0.48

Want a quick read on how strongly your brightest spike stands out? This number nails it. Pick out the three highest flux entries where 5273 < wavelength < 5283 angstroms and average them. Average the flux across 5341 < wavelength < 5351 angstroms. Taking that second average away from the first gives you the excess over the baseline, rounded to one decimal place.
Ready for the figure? -0.3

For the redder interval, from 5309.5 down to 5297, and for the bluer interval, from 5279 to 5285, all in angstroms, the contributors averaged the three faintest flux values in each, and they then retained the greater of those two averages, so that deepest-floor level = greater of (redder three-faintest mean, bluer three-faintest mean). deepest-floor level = 1.60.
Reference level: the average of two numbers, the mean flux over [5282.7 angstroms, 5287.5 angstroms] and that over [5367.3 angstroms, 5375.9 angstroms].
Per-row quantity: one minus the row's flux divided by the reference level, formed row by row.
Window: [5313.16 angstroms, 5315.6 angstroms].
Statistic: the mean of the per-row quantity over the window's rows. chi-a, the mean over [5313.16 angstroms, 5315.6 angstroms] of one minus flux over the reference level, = -0.16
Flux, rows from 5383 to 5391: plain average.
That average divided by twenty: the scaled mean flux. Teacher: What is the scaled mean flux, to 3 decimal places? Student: 0.056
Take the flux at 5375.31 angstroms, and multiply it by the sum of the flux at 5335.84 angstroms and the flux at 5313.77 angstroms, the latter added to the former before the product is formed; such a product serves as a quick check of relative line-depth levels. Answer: 4.37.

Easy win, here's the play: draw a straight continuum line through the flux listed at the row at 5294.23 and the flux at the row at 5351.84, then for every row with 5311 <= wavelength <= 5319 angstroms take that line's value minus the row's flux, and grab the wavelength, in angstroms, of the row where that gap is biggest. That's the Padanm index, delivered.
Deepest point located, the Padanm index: 5315.00 angstroms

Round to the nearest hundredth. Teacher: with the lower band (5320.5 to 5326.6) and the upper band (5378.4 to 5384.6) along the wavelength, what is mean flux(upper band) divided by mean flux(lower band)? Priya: 0.61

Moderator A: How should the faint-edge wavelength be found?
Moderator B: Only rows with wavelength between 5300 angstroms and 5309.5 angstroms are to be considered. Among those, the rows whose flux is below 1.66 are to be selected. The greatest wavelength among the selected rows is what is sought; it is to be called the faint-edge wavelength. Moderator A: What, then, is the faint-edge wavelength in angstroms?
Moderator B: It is 5301.55 angstroms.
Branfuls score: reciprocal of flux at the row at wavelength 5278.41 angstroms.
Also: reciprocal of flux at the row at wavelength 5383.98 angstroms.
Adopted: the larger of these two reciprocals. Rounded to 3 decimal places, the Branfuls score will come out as 0.863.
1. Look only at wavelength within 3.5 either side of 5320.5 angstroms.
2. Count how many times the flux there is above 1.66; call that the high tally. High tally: 6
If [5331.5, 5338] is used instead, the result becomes 5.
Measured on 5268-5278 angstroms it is 0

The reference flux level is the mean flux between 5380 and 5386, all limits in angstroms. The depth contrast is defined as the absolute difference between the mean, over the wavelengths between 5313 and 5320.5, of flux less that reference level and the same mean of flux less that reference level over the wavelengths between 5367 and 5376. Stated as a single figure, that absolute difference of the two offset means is 0.46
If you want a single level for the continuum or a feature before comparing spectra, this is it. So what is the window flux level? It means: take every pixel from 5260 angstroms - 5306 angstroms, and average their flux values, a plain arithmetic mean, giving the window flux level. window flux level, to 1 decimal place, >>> 1.6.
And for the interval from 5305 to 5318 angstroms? 1.7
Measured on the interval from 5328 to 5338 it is 2.1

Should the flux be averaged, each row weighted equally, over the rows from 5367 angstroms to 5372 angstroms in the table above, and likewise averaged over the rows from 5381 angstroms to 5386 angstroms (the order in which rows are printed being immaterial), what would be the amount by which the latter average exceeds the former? -0.10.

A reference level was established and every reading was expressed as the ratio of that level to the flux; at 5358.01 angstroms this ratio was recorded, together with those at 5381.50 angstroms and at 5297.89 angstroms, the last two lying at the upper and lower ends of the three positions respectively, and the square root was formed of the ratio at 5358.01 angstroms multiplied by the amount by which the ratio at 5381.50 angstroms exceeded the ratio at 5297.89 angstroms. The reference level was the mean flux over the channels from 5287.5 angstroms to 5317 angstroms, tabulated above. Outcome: 0.65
